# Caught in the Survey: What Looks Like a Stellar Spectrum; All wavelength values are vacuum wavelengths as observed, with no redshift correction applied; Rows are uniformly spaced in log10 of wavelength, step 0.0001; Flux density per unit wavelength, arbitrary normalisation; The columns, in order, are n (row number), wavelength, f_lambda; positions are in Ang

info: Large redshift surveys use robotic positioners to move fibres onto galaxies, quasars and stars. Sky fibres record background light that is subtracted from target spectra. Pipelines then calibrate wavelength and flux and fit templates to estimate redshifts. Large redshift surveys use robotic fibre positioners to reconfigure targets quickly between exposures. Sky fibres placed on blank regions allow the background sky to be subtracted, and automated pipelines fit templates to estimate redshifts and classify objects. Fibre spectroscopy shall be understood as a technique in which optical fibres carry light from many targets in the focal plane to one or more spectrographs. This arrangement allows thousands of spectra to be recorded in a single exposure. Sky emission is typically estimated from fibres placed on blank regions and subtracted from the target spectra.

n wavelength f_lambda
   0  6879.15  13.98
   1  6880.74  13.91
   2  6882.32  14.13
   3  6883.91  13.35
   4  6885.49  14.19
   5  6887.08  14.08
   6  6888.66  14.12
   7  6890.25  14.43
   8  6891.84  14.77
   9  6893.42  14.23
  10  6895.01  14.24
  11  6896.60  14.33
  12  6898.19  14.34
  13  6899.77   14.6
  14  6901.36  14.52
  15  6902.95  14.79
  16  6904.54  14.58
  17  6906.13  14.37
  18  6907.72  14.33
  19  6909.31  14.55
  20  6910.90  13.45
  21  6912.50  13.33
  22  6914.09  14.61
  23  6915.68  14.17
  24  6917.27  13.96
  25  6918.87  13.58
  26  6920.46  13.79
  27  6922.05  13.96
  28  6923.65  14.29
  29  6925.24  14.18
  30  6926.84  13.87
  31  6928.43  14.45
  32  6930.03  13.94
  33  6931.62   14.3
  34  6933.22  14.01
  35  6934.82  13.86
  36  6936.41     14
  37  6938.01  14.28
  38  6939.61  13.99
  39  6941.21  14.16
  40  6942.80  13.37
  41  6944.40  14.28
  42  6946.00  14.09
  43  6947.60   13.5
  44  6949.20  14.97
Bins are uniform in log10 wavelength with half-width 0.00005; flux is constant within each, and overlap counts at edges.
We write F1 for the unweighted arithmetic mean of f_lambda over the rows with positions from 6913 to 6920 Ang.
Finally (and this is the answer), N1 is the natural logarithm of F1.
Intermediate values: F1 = 14.1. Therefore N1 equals 2.64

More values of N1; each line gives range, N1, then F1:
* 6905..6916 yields 2.65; 14.1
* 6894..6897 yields 2.66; 14.3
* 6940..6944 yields 2.62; 13.8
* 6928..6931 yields 2.65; 14.2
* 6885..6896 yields 2.66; 14.3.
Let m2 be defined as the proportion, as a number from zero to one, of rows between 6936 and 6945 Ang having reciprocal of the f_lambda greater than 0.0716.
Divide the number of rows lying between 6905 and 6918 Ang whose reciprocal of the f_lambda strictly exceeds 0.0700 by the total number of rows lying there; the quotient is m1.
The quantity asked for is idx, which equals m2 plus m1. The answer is 0.67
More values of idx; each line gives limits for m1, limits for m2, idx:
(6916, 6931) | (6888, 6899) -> 0.78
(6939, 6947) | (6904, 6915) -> 1.29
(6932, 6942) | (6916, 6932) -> 1.60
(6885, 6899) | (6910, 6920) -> 1.22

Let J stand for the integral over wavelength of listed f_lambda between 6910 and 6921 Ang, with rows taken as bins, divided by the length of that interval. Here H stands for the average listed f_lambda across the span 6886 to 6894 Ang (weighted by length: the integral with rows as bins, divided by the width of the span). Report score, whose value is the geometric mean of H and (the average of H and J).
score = 14.2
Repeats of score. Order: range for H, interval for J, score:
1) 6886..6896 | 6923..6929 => 14.3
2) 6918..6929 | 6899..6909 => 14.1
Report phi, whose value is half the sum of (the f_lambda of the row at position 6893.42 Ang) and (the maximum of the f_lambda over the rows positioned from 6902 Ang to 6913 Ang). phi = 14.5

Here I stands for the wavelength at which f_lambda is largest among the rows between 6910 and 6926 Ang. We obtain 6914.09 Ang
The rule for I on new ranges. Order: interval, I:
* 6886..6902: 6891.84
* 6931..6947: 6931.62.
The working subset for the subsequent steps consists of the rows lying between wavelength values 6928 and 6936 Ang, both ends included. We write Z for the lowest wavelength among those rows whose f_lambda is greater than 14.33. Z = 6928.43 Ang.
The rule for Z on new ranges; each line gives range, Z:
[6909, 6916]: 6909.31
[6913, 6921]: 6914.09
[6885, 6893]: 6890.25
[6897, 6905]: 6898.19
